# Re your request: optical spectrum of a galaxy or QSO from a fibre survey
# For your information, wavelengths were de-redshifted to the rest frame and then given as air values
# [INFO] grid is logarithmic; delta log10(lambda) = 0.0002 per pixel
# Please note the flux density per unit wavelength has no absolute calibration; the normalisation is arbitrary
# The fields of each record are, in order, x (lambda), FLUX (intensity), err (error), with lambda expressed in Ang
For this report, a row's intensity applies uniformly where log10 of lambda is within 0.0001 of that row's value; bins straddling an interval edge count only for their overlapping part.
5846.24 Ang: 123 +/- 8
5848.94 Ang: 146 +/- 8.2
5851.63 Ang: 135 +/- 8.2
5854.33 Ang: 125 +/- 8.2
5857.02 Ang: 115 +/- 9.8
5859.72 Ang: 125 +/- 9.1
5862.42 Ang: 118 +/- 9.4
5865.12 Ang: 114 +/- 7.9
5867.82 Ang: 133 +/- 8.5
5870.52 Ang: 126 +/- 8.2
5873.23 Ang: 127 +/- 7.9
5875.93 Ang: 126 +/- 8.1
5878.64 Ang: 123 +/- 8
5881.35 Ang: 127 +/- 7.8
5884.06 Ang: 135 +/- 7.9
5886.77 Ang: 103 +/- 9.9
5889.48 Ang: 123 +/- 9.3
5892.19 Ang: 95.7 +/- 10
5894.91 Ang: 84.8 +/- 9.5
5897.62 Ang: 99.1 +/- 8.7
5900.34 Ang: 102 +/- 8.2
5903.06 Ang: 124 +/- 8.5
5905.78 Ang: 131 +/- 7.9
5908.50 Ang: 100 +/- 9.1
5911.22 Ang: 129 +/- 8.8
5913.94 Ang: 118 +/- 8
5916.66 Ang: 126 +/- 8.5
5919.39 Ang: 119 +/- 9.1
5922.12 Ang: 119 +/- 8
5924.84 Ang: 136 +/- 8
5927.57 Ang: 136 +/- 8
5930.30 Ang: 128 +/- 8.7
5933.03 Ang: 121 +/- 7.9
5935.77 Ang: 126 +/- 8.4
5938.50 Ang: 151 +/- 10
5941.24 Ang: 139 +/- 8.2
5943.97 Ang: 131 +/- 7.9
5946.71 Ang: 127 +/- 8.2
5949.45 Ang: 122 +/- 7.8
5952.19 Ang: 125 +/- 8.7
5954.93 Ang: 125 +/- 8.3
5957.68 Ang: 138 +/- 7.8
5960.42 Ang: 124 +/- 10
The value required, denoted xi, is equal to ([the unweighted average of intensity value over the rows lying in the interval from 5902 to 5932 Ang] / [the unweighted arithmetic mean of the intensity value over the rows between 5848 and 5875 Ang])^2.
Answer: 0.97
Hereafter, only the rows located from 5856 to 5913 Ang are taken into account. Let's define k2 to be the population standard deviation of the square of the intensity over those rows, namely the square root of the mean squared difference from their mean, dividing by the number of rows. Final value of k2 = 3092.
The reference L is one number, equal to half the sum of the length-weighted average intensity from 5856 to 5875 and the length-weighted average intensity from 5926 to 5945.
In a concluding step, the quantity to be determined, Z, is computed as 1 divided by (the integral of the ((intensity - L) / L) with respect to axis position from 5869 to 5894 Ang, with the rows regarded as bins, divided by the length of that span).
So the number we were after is -16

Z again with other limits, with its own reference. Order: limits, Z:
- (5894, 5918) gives -9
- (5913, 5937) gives -53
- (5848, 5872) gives -64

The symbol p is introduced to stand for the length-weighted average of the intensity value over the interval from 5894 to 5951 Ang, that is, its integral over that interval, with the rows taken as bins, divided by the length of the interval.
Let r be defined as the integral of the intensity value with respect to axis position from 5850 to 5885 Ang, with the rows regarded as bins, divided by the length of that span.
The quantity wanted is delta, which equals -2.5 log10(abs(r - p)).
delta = -1.1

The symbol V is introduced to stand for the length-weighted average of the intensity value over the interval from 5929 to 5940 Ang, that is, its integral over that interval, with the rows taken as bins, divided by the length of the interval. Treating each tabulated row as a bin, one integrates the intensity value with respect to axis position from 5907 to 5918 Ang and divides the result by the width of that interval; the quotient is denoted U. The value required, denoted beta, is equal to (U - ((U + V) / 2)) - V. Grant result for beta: -138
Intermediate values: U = 118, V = 132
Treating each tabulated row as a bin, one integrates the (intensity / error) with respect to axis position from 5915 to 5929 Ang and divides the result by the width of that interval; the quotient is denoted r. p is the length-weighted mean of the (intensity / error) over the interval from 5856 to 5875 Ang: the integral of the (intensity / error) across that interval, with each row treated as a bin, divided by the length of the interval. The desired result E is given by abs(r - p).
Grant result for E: 1.0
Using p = 14.3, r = 15.3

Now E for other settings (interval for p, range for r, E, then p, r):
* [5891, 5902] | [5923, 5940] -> 5.0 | 10.7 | 15.7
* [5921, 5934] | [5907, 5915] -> 2.3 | 15.8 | 13.5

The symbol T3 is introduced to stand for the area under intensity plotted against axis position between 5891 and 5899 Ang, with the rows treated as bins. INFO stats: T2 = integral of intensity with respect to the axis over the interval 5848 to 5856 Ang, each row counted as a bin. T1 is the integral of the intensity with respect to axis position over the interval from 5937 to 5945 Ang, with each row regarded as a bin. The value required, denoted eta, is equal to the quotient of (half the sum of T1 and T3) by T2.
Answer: 0.87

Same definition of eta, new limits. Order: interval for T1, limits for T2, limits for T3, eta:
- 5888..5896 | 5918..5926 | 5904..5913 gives 0.95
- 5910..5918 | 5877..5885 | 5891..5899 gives 0.85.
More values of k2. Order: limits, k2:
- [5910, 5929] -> 1850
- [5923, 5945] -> 2353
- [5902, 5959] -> 2503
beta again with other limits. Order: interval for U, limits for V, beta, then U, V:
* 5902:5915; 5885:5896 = -95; 120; 103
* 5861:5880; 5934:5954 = -135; 124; 131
